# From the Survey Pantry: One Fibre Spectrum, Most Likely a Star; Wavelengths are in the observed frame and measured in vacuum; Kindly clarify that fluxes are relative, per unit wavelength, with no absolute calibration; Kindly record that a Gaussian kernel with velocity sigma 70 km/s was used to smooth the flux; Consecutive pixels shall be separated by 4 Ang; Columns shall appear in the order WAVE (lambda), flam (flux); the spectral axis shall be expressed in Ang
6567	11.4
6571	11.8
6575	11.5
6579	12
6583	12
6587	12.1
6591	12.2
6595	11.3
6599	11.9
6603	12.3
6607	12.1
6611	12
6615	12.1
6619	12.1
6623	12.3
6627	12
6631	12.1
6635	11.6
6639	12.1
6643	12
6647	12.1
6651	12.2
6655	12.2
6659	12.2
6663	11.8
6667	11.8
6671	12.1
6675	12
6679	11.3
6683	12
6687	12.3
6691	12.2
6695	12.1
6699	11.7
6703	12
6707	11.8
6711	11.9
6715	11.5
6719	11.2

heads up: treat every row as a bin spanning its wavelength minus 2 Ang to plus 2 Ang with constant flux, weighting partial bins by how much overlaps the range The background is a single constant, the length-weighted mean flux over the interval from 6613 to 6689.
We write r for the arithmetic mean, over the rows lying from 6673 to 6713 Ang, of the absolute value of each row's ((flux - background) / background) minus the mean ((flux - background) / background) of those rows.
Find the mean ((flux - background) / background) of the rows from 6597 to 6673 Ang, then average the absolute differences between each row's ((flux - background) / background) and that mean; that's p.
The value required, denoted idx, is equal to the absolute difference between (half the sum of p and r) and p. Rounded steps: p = 0.0111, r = 0.017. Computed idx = 0.0029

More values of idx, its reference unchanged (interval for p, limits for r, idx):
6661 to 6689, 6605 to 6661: 0.0053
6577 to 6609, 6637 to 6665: 0.0036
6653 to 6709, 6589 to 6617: 0.0007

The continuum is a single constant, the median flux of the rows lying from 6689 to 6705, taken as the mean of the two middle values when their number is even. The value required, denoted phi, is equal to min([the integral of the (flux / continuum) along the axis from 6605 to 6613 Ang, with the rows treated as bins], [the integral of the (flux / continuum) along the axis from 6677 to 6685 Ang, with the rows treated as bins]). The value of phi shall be 8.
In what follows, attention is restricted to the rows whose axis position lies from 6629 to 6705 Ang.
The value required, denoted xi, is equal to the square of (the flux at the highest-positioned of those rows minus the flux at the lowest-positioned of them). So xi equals 0.01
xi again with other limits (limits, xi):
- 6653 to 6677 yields 0.04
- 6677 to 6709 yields 0.25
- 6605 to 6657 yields 0.01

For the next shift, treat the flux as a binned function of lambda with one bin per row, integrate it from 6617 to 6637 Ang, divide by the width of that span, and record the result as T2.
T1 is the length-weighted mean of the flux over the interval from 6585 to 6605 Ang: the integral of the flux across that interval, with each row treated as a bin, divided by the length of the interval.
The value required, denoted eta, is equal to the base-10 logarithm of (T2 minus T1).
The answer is -1.2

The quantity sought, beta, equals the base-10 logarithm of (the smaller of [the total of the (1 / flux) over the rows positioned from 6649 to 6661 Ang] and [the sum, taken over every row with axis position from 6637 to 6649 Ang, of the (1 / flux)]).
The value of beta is -0.609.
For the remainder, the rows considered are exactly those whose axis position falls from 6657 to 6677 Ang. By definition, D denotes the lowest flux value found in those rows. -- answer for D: 11.8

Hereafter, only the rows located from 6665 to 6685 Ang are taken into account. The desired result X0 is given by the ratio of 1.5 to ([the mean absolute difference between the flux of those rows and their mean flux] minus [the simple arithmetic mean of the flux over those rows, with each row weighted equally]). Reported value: -0.129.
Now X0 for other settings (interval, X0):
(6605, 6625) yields -0.125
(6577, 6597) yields -0.129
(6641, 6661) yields -0.124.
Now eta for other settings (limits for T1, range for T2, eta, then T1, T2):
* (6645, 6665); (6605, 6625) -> -1.7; 12.10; 12.1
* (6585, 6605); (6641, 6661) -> -0.7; 11.96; 12.1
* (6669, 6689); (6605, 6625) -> -0.7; 11.94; 12.1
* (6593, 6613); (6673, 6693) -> -1.4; 11.92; 12.0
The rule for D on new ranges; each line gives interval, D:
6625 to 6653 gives 11.6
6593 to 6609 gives 11.3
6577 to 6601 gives 11.3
